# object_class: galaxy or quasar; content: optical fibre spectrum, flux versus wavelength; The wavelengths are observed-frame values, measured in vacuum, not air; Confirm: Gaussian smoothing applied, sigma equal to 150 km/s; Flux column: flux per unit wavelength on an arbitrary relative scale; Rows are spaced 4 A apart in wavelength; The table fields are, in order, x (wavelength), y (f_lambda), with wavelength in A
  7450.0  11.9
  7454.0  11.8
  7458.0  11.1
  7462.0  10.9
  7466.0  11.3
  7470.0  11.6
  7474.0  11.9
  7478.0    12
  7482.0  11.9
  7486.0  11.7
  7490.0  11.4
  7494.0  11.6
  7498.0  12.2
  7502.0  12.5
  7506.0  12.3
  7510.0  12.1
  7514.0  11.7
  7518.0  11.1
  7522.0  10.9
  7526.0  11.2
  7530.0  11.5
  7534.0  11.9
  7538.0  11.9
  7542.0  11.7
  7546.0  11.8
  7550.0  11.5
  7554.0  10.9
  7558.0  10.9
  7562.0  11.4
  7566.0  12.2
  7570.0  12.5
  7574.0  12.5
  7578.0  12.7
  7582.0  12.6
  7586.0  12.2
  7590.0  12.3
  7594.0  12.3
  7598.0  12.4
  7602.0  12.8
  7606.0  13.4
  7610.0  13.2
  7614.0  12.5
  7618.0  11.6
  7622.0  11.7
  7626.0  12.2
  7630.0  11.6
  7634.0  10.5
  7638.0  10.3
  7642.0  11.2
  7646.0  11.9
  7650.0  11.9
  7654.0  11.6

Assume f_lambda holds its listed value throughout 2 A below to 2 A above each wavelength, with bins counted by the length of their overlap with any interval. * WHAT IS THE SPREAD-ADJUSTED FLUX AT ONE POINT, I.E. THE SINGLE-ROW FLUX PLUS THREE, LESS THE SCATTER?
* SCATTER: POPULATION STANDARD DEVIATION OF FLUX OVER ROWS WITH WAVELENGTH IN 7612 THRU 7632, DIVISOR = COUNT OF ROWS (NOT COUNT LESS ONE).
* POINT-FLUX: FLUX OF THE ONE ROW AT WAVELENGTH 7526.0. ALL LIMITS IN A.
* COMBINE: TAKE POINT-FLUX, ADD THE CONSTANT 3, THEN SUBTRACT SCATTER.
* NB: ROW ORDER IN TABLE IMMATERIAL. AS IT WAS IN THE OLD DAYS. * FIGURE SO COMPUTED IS 13.8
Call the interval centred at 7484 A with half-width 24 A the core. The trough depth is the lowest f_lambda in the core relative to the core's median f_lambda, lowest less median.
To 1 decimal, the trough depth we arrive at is -0.9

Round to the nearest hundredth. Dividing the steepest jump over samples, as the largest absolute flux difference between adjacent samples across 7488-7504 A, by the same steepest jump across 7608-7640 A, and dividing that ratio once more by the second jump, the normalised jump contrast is 0.50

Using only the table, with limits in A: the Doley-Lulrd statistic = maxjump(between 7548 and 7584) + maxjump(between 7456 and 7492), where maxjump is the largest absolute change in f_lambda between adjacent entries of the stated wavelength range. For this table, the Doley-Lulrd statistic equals 1.20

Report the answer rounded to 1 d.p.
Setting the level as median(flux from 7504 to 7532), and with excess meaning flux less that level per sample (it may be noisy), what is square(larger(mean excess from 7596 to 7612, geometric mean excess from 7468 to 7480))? 2.1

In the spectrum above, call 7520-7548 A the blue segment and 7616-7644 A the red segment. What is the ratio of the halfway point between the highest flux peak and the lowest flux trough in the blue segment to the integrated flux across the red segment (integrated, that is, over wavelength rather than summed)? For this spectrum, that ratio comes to 0.0360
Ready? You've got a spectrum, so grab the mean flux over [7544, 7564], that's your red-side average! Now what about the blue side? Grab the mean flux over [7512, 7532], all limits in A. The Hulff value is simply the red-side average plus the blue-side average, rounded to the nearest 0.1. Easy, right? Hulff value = 22.6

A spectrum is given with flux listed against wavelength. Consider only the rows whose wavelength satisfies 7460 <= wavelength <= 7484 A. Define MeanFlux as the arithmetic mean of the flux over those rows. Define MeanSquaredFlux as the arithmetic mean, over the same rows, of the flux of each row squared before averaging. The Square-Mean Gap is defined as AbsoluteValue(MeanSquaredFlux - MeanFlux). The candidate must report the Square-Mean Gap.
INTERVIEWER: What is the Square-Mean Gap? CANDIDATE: 123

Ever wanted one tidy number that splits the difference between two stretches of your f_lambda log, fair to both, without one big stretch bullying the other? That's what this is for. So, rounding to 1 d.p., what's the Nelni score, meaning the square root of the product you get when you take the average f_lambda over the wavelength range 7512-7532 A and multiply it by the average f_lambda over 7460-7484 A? 11.4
